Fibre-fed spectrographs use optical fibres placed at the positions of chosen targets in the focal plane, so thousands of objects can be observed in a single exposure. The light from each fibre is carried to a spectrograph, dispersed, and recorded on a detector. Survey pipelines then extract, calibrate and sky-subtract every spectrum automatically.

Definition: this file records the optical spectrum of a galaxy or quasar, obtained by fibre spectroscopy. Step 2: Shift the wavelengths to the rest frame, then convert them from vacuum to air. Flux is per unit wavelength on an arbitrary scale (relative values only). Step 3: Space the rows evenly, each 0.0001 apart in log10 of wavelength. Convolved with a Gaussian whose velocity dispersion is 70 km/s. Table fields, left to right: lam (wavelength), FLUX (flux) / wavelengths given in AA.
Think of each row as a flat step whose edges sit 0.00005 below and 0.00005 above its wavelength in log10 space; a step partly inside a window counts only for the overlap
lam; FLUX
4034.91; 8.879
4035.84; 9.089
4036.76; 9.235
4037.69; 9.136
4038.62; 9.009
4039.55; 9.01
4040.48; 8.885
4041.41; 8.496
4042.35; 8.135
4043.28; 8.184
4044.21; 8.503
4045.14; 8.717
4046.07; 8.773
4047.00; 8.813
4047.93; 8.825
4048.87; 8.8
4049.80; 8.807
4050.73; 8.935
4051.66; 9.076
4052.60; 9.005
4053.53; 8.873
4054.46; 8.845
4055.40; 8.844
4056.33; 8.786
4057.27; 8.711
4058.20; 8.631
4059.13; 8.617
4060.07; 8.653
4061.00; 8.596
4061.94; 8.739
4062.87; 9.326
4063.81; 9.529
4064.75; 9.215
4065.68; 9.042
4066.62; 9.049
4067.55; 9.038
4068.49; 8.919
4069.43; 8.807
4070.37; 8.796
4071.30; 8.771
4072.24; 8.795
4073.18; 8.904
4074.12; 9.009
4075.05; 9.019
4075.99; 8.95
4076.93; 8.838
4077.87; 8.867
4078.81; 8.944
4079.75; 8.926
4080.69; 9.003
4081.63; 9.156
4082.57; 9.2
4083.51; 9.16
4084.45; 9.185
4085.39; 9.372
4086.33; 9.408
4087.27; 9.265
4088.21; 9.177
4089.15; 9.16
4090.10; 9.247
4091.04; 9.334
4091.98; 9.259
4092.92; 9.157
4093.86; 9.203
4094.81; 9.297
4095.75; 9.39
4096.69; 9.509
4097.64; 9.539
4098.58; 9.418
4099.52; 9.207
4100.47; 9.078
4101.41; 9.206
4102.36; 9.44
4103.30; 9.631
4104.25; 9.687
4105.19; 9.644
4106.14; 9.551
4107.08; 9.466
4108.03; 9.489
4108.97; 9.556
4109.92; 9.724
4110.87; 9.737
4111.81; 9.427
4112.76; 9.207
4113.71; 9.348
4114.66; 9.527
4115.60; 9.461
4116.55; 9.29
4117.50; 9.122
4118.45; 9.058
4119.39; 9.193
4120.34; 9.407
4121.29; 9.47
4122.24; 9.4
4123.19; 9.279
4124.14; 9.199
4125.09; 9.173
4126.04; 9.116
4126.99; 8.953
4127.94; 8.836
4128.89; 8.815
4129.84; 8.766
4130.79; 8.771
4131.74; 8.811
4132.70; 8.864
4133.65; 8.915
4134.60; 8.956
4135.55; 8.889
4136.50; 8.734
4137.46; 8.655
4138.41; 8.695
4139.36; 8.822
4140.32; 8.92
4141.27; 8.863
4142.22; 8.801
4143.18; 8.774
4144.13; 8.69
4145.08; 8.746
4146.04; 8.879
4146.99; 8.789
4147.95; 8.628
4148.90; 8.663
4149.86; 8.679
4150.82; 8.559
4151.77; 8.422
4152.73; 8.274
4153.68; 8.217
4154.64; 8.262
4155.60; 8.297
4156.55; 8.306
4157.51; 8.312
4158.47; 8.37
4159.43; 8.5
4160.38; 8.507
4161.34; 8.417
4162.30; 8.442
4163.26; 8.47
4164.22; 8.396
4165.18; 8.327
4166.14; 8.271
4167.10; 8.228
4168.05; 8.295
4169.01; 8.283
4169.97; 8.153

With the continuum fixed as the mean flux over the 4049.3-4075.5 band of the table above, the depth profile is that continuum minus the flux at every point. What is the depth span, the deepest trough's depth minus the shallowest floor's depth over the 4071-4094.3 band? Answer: 0.64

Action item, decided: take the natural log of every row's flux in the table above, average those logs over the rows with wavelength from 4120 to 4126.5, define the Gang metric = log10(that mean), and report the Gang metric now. 0.348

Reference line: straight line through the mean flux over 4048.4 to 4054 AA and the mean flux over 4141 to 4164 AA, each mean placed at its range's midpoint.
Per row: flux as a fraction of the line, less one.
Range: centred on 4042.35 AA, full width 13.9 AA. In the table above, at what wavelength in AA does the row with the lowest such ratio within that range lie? 4042.35 AA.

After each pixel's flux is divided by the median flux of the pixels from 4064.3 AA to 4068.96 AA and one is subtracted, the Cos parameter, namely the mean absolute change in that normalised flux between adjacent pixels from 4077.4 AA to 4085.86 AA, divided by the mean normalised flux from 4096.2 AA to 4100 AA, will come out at 0.2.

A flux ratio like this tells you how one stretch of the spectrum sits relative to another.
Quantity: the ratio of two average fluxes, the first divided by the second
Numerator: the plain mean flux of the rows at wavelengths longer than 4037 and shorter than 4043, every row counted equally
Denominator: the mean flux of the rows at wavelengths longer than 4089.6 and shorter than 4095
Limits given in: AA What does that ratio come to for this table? 0.95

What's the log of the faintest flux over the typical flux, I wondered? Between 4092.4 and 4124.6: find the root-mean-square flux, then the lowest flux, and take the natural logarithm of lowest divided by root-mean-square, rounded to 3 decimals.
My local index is -0.036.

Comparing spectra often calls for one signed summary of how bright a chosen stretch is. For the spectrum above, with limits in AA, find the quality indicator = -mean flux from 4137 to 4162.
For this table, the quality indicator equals -8.58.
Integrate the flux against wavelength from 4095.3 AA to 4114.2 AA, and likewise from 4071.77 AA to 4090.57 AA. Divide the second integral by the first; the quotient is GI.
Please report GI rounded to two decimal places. 0.95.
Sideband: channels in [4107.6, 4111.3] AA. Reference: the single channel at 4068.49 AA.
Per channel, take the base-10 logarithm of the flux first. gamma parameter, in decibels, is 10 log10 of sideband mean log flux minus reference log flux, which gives -14.8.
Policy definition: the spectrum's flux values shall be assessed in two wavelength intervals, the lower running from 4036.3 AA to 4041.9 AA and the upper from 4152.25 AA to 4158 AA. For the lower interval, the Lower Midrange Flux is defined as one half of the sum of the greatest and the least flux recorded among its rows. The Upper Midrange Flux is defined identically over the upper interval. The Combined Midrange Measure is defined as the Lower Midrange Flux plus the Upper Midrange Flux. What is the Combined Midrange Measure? 17.1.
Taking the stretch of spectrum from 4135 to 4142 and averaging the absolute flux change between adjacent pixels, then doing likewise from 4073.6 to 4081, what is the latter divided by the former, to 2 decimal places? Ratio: 0.60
